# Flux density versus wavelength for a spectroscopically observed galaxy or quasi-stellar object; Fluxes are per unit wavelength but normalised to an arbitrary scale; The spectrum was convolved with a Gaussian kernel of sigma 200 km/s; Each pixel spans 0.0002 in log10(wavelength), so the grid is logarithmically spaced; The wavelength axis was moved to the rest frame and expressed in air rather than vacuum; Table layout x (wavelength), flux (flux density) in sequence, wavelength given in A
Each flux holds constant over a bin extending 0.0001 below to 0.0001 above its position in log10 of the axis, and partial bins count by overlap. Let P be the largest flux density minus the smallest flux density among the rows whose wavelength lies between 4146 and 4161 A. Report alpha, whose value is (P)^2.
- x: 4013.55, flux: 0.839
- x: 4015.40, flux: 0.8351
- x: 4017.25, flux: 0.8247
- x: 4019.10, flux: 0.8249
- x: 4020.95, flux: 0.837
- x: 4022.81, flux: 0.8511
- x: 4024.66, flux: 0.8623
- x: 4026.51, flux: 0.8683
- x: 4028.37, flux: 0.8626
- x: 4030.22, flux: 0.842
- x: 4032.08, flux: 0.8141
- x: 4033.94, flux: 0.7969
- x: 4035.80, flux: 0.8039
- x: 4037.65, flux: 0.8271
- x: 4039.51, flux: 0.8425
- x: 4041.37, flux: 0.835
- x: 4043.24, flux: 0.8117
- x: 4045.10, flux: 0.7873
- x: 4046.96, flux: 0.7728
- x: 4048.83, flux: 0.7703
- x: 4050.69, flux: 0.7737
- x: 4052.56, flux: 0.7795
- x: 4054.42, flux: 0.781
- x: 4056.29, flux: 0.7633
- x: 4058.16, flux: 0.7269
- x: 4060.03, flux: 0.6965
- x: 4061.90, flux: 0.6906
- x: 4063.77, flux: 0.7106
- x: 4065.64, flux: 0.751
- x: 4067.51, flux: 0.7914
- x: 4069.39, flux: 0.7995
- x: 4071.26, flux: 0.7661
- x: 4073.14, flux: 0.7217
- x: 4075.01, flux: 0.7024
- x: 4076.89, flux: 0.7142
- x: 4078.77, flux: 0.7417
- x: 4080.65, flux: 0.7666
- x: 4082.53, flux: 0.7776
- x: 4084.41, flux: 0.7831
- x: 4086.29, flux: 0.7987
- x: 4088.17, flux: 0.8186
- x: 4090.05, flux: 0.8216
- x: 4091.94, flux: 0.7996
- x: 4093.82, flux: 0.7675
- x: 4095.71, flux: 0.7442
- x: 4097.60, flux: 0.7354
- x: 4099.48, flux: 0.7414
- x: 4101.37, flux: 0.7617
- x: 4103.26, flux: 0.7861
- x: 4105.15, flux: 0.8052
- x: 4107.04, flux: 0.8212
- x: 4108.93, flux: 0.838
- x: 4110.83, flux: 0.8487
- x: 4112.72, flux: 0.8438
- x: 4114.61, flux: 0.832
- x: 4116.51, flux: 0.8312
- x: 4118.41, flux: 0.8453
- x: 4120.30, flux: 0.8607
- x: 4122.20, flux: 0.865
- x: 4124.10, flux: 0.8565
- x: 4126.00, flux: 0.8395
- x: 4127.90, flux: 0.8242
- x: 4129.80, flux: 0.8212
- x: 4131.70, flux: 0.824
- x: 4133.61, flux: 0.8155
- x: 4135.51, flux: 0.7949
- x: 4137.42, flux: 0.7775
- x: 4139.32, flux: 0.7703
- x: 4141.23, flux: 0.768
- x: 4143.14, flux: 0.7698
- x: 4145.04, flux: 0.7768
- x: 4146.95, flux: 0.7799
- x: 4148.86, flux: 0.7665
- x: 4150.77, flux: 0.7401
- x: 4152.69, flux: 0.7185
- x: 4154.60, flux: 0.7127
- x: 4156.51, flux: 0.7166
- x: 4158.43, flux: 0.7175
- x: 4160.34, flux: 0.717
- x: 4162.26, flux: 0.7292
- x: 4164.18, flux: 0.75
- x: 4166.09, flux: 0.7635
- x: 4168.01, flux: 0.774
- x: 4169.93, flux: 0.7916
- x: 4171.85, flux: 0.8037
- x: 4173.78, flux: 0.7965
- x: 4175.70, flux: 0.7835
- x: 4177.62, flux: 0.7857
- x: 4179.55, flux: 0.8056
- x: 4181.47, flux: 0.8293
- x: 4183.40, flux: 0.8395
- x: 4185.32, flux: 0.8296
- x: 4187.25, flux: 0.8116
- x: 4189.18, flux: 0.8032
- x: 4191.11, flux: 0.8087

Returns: 0.0045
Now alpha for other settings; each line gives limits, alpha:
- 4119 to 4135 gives 0.0025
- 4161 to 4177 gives 0.0056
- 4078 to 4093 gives 0.0064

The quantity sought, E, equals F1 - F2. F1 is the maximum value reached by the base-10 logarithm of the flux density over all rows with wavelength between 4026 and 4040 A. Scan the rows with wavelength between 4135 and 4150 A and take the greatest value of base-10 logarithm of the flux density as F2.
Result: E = 0.04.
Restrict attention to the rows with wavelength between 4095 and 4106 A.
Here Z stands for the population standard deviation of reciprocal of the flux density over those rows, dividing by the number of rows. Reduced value 0.043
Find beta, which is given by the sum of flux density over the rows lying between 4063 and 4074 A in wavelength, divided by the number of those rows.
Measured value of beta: 0.757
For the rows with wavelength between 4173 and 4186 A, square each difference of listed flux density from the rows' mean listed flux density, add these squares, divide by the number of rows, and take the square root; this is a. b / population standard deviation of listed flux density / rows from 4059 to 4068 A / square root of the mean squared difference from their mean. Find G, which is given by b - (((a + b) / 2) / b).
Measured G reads -0.74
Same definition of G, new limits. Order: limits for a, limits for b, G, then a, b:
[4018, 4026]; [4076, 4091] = -0.67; 0.0141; 0.034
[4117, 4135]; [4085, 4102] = -0.75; 0.0177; 0.032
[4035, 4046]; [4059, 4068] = -0.71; 0.0189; 0.038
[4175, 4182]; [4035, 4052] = -0.82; 0.0185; 0.027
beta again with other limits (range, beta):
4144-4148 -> 0.778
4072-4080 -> 0.720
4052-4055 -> 0.780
